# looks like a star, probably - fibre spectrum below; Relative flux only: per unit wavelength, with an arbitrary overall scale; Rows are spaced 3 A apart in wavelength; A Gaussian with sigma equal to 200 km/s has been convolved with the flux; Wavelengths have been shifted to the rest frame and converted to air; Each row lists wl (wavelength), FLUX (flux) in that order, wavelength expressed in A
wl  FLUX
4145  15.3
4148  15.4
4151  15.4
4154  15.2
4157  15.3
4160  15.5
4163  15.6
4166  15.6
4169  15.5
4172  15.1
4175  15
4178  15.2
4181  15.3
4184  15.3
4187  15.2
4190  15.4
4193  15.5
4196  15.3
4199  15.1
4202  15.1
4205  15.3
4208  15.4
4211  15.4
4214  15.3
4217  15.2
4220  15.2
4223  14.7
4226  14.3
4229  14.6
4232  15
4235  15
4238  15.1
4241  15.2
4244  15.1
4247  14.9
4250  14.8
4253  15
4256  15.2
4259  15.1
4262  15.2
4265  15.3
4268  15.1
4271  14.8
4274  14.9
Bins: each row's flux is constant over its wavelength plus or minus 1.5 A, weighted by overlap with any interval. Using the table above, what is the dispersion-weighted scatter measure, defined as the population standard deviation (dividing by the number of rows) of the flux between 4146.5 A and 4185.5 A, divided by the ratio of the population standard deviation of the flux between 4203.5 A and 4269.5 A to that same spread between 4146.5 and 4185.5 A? 0.120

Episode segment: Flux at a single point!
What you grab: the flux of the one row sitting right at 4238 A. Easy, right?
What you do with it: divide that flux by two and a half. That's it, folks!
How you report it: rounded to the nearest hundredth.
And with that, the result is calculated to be 6.04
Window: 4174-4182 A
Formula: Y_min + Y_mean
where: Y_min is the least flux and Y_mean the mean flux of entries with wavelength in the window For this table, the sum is 30.2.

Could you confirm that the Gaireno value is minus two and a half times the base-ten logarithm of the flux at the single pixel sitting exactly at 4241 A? -2.955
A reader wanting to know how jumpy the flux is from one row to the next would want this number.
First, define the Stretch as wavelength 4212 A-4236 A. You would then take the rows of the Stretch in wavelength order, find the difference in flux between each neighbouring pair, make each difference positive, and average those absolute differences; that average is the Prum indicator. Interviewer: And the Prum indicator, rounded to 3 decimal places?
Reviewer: 0.243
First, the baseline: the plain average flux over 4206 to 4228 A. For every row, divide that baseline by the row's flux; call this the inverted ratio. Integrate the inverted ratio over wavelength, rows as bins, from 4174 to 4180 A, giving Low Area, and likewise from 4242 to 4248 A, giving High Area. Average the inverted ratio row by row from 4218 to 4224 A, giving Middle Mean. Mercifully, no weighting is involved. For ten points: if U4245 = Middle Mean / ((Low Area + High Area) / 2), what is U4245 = 0.168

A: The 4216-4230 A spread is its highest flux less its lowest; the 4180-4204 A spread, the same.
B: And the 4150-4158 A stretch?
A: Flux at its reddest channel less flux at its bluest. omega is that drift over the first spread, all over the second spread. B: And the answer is -0.28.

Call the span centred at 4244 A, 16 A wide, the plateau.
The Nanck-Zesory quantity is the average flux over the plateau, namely 15.0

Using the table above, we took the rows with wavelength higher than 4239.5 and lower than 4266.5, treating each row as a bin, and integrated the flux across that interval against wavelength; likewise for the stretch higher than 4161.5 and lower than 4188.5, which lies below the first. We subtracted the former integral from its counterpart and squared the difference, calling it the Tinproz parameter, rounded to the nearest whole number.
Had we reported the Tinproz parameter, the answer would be 36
